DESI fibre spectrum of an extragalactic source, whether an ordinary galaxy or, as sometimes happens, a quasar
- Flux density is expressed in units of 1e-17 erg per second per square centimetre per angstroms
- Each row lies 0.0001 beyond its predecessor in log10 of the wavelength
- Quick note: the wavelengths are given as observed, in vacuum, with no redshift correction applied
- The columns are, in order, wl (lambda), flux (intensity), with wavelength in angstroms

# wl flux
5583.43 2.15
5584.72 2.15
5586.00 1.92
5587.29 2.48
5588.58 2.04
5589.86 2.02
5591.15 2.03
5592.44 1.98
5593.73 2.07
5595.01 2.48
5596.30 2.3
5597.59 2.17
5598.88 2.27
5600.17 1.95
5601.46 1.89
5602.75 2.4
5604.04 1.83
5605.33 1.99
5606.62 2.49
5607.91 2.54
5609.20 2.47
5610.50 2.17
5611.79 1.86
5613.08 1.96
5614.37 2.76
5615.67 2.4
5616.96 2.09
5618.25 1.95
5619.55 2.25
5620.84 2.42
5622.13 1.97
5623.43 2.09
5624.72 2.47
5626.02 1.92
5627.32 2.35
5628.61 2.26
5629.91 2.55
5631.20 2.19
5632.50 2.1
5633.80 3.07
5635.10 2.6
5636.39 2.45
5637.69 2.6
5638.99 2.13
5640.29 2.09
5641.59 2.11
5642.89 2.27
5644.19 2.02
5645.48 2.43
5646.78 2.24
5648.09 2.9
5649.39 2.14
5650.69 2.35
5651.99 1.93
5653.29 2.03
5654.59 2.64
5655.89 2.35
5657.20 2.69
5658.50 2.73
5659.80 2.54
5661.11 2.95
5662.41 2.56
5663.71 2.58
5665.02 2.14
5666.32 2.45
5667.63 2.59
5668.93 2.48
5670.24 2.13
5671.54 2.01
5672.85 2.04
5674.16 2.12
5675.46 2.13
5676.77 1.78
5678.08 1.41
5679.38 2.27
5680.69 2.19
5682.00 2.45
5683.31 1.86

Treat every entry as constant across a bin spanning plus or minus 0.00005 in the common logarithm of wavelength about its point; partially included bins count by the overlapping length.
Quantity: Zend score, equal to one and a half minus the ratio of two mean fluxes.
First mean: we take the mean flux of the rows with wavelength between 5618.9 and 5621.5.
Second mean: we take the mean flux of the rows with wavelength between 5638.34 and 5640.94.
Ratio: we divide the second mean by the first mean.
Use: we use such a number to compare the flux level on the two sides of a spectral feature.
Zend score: 0.60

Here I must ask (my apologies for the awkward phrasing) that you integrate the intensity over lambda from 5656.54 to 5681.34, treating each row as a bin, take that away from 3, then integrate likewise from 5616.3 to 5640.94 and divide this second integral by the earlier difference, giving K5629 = -1.04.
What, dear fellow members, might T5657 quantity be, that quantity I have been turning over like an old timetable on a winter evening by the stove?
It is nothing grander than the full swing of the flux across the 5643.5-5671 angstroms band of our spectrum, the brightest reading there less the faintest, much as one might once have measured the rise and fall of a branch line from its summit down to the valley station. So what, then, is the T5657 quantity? 1.02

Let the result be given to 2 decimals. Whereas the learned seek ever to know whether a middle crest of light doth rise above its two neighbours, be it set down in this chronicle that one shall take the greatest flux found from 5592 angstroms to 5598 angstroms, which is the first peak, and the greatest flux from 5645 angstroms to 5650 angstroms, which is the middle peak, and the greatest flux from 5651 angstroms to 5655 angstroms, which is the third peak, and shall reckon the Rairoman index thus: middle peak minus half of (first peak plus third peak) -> 0.34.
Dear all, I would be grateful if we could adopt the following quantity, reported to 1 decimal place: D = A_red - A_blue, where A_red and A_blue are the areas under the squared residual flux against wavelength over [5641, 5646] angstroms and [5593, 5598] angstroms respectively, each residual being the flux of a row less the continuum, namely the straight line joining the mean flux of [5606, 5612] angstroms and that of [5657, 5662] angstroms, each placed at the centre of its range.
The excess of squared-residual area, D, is 0.8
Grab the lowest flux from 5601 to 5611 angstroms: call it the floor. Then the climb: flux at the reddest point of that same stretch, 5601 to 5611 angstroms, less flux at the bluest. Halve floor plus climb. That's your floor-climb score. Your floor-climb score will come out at 1.1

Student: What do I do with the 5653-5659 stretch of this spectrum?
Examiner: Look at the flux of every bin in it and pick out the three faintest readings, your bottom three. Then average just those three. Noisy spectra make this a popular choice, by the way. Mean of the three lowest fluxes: 2.34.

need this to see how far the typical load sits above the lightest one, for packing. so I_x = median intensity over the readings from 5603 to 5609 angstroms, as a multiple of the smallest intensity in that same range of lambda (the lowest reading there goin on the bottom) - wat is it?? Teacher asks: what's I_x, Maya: 1.22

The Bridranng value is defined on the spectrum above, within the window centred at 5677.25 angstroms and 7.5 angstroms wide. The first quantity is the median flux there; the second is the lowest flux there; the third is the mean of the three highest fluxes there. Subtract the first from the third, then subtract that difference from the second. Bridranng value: 1.34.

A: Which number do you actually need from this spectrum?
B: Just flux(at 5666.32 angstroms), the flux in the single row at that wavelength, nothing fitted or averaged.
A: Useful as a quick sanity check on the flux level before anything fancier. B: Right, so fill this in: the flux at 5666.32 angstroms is 2.45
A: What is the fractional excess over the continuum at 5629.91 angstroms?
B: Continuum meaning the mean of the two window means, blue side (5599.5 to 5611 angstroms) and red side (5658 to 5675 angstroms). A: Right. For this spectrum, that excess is 0.11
